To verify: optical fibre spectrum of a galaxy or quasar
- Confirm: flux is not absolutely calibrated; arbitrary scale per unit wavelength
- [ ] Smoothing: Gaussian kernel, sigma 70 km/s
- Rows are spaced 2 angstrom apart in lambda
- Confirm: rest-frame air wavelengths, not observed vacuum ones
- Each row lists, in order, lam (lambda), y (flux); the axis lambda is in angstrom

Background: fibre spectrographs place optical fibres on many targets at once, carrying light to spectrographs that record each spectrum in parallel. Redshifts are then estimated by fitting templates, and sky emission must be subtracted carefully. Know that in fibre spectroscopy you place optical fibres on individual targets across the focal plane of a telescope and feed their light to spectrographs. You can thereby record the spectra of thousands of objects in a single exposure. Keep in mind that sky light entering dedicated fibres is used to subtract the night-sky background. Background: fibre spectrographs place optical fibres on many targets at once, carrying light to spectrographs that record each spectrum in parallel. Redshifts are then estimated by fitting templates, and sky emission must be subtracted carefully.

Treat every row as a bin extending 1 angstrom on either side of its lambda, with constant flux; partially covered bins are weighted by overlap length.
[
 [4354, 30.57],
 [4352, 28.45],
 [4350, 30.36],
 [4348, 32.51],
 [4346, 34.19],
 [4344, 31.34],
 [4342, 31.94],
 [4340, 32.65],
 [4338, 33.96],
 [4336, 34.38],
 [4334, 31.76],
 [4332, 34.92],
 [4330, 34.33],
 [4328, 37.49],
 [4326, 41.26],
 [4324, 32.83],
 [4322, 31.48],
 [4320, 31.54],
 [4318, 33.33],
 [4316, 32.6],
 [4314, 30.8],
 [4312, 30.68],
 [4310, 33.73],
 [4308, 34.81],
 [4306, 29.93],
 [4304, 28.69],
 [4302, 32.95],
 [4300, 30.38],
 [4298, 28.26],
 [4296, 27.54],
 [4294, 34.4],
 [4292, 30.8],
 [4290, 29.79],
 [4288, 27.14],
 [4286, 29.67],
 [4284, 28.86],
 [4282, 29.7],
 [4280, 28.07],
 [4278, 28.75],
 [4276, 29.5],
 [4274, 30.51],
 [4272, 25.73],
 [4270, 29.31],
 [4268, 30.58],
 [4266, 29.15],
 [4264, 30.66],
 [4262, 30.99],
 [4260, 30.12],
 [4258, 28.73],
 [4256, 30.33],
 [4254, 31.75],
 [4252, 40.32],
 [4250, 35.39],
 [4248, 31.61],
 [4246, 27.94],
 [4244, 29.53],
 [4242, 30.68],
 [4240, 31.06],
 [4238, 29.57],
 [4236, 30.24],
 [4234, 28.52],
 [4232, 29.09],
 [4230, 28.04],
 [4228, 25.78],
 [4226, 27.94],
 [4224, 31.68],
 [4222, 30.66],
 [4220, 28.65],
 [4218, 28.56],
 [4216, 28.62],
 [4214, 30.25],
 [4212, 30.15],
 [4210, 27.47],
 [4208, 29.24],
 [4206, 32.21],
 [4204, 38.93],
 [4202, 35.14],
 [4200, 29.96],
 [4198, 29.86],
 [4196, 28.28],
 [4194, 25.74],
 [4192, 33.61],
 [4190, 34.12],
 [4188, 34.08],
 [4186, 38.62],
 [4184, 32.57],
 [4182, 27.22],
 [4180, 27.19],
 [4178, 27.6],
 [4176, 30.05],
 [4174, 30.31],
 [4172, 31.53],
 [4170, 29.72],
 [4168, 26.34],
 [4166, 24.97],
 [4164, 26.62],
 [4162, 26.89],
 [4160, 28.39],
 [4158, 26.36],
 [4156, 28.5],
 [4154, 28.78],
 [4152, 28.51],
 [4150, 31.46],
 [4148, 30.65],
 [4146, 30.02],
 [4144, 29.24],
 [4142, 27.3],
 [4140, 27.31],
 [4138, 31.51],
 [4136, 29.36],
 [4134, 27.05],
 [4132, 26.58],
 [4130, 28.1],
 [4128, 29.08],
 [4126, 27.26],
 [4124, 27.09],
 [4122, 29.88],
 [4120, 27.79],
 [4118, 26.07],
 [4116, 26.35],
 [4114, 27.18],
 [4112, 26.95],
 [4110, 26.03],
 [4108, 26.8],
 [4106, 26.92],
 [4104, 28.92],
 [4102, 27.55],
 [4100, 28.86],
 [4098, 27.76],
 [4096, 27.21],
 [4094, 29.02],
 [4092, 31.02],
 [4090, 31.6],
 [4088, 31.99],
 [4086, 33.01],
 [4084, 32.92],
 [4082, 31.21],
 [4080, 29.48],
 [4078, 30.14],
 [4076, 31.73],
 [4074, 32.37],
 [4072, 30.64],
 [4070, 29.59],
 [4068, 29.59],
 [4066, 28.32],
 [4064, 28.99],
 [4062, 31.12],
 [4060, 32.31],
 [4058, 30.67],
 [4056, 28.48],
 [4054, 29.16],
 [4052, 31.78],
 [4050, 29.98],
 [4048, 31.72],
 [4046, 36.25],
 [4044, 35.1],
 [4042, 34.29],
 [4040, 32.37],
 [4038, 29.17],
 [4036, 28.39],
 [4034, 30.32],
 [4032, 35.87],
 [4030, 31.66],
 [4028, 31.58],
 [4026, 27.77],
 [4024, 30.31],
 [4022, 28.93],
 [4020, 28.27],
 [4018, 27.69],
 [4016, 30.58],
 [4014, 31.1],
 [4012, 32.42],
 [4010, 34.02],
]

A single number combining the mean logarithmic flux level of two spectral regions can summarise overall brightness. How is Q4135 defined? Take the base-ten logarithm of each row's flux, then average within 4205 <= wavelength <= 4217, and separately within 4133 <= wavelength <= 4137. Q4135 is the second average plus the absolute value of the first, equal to 2.92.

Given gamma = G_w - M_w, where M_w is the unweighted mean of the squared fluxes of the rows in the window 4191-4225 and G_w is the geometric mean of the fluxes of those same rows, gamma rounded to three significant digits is -911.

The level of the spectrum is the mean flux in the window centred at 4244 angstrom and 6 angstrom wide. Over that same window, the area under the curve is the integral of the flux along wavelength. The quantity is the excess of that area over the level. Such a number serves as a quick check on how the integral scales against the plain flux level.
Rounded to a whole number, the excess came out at 147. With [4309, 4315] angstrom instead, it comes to 159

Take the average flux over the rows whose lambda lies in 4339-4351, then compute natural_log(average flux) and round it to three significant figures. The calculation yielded 3.47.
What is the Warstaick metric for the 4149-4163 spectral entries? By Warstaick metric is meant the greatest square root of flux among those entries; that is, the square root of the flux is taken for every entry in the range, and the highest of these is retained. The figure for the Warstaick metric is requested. 5.61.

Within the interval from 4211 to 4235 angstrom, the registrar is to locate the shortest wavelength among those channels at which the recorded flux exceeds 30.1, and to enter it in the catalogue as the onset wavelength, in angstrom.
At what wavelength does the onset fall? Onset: 4212 angstrom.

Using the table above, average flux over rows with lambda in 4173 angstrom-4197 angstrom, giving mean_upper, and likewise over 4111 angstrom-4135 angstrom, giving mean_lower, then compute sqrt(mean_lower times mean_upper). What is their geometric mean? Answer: 29.1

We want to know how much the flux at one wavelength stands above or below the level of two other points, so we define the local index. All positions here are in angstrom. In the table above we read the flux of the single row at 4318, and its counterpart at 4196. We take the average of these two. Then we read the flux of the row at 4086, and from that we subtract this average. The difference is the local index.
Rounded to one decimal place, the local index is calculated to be 2.2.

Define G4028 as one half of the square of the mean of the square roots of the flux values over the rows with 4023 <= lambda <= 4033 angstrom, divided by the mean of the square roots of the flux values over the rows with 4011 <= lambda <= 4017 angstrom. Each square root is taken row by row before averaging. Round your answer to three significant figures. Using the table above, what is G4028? 2.80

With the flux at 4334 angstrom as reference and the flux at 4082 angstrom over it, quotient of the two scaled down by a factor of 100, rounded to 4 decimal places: 0.0098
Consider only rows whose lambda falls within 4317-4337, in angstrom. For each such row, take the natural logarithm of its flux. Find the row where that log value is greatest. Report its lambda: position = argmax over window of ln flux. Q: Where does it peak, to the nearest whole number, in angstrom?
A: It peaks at 4326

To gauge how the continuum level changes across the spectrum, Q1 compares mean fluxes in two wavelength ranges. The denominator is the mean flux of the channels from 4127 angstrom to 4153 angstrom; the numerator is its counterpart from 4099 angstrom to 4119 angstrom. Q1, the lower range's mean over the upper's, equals 0.94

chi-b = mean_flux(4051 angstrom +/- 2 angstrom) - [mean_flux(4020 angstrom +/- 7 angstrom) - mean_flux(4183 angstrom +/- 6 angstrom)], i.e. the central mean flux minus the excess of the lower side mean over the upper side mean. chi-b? 32.9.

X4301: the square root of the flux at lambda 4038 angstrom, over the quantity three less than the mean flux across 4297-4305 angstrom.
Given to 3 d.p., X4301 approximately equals 0.200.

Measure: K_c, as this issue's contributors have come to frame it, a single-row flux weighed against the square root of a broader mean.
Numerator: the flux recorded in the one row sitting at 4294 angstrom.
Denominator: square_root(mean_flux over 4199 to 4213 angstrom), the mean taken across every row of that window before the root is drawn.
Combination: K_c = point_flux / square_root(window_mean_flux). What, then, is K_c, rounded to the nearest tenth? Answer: 6.1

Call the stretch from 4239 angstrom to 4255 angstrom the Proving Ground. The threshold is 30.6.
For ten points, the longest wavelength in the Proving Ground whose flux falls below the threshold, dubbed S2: 4246 angstrom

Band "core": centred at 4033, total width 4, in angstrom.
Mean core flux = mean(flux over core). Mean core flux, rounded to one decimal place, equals 33.1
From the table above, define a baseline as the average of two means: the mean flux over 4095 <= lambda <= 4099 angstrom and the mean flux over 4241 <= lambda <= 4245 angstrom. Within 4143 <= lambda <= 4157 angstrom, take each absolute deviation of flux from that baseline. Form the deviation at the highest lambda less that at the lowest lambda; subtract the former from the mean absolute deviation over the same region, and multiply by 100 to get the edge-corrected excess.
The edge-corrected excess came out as 112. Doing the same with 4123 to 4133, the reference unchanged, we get 78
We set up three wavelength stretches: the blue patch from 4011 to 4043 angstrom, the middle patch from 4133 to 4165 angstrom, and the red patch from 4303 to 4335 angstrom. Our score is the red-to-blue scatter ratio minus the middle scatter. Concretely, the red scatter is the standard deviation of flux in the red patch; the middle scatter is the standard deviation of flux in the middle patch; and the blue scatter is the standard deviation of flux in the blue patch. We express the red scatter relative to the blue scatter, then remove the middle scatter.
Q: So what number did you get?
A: -0.3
